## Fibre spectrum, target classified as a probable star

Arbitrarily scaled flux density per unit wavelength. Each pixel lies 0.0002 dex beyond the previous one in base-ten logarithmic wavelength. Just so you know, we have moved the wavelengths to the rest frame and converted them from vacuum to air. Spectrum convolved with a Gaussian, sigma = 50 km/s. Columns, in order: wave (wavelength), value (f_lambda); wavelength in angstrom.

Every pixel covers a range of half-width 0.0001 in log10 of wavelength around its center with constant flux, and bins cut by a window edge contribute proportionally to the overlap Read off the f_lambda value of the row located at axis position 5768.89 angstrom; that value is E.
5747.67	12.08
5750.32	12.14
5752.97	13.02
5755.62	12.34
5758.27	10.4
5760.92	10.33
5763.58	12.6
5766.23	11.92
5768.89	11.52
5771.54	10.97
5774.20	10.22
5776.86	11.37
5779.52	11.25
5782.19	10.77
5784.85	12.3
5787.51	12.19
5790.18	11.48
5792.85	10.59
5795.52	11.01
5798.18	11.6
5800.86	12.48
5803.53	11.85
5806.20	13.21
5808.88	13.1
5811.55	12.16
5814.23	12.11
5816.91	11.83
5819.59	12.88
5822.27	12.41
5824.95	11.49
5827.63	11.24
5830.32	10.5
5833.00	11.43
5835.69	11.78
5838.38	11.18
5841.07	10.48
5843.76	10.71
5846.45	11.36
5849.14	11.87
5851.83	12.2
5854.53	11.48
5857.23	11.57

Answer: 11.52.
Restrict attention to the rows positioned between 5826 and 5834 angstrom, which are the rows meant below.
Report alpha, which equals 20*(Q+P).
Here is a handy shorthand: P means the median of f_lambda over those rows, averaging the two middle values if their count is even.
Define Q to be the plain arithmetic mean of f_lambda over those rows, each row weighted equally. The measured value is 446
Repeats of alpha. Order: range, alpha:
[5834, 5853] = 455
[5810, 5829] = 483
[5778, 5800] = 455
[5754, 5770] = 465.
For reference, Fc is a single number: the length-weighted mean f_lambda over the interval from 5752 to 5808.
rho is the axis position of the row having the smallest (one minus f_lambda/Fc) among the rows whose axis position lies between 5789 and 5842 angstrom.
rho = 5806.20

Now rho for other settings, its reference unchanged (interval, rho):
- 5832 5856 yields 5851.83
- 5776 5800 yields 5784.85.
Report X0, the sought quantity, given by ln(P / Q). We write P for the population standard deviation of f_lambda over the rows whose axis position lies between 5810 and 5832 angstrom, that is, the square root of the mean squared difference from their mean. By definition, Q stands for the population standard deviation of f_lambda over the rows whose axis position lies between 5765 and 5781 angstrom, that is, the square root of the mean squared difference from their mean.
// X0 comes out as 0.28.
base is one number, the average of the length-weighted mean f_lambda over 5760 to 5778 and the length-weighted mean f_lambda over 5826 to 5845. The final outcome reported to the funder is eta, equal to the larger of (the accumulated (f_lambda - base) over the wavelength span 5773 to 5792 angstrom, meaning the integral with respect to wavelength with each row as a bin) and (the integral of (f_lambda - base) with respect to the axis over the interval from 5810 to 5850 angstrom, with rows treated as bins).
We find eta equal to 16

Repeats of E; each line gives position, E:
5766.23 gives 11.92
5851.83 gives 12.2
